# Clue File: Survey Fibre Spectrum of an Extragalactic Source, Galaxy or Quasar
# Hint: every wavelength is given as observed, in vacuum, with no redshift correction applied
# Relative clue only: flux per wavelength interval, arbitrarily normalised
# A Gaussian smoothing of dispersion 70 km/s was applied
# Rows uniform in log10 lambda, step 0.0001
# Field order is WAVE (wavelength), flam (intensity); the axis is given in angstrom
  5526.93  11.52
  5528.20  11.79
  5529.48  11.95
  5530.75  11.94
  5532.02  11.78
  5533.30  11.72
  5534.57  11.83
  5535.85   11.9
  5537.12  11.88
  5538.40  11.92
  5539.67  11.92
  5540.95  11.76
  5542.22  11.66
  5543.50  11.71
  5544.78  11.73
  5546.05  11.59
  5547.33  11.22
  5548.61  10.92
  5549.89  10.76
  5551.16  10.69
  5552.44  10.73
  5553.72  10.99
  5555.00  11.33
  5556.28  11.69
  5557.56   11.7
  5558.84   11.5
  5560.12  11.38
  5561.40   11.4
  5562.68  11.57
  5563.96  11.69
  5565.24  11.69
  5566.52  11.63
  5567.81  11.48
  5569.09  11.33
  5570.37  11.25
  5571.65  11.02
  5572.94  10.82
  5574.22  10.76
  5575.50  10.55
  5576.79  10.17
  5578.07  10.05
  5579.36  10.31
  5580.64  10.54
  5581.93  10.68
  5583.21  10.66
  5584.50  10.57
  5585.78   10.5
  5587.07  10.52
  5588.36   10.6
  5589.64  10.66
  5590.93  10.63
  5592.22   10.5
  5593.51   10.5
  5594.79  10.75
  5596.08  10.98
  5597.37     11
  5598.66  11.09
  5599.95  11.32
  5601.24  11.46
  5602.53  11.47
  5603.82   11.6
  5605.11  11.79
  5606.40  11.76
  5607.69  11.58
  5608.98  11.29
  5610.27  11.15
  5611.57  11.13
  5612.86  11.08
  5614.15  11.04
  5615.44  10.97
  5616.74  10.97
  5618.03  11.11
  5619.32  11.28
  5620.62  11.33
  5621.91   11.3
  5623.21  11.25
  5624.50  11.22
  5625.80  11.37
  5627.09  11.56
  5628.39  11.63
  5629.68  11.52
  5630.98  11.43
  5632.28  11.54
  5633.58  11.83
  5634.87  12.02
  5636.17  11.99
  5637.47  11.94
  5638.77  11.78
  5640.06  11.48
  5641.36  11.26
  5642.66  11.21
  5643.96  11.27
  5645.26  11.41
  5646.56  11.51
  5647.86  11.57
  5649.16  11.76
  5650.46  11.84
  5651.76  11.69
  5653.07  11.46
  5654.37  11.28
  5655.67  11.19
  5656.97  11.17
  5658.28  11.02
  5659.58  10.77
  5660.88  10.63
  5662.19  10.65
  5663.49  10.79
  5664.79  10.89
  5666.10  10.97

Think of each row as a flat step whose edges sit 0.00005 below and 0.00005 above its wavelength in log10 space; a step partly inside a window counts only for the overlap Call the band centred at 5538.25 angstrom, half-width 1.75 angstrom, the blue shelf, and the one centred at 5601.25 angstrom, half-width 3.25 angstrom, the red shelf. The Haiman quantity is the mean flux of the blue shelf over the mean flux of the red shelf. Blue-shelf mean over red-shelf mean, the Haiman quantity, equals 1.05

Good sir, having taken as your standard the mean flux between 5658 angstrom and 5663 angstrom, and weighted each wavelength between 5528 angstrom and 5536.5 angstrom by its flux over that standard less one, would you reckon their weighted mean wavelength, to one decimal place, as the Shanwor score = 5532.0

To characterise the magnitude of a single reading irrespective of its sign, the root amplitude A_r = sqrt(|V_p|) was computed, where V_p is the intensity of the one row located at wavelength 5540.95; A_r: 3.43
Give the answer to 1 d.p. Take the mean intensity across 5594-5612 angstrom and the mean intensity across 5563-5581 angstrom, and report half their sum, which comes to 11.1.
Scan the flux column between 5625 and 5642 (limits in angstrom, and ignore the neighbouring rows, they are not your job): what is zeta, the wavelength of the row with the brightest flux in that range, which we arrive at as 5634.87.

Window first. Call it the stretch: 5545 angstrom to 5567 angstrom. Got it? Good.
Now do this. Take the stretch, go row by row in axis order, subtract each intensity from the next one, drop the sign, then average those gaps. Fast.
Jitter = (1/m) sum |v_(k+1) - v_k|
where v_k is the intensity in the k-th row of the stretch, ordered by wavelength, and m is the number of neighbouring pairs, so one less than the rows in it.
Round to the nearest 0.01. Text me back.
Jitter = 0.16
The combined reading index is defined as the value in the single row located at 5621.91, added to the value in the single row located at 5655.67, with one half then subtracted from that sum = 22.0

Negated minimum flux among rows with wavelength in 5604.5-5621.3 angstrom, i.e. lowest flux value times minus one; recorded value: -11.0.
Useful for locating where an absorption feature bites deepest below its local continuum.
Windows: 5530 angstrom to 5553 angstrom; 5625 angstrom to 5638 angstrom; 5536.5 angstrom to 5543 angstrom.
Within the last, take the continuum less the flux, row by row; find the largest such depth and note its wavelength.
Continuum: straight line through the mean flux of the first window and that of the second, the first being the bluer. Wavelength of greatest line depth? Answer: 5542.22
